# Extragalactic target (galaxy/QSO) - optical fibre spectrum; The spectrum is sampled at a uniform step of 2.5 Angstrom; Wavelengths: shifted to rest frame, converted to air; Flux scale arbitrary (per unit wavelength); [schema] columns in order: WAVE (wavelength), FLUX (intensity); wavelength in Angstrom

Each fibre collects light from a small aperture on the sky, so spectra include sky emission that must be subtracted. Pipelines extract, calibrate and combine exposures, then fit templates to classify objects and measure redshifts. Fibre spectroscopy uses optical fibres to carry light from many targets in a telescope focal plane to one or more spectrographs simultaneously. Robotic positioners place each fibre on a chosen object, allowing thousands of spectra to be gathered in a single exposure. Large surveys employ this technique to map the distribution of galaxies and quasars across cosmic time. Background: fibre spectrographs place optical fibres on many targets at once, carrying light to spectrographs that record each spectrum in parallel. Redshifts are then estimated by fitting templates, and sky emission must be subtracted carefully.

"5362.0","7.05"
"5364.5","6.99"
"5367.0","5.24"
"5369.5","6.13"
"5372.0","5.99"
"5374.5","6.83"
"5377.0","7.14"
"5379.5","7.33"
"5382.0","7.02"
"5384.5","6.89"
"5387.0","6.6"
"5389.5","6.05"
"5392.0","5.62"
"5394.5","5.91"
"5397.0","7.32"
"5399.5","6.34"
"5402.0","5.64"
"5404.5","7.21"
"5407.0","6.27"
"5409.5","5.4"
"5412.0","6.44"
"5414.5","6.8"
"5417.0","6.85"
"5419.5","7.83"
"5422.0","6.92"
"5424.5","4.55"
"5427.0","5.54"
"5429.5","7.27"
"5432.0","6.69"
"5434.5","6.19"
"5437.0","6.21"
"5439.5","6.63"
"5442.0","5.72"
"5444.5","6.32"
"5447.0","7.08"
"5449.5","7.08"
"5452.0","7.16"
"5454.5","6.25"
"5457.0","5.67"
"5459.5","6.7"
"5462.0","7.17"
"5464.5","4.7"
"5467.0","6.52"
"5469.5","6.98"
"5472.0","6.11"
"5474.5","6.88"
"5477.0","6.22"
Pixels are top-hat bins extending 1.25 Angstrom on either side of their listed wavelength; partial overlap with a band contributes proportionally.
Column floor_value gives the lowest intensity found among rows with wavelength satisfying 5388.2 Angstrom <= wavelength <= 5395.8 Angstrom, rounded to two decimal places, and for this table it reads 5.62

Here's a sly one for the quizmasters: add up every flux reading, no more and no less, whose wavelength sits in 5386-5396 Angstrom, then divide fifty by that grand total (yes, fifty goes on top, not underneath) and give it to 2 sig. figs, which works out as 2.1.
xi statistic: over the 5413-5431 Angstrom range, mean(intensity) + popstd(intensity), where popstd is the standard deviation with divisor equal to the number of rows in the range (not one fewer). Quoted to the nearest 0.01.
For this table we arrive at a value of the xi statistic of 7.57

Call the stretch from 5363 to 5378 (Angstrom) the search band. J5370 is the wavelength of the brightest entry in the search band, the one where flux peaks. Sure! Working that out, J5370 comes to 5377.0 Angstrom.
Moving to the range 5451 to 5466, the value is 5462.0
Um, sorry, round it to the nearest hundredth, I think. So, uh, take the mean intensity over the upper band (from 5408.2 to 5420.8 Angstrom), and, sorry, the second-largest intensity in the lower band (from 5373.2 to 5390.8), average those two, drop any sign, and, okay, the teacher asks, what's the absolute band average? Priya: 6.90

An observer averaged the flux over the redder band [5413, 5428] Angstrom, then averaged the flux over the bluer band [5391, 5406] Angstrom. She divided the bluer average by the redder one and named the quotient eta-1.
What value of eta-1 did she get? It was 0.988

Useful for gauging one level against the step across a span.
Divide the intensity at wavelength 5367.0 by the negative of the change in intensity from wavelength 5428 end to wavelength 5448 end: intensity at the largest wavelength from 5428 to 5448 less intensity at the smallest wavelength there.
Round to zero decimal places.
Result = 28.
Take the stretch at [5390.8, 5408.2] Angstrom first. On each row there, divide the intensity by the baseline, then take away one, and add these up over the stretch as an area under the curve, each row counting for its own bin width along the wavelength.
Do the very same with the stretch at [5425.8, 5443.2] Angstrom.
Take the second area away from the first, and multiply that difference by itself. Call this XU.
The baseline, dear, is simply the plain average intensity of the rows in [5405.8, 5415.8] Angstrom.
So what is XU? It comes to 0.0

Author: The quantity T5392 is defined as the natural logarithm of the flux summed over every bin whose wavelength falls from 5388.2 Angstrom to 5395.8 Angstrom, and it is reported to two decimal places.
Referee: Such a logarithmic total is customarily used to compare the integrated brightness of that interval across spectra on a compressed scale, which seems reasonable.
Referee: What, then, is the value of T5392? 2.87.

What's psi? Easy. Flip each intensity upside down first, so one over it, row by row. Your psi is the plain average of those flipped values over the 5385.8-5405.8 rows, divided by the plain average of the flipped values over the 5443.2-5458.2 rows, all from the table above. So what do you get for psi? 1.04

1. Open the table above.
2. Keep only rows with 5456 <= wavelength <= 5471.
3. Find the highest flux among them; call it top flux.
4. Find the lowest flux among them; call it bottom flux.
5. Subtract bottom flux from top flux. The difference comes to 2.5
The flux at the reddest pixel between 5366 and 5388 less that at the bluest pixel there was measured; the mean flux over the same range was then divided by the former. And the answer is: 5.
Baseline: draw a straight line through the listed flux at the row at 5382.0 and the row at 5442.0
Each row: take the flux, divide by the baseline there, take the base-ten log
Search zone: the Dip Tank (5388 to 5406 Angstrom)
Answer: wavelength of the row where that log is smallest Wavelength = 5392.0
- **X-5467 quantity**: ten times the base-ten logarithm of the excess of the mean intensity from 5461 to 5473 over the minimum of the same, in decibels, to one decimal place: 2.0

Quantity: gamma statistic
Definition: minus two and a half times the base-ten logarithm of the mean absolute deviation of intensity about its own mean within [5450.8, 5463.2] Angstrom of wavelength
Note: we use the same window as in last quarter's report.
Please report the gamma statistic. 0.74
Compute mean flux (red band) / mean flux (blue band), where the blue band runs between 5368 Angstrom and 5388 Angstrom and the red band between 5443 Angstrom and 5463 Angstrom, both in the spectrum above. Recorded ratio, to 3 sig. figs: 0.991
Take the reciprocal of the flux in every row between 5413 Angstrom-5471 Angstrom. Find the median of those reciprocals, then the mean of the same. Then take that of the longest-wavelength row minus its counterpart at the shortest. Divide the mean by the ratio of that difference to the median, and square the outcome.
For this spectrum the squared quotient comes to 38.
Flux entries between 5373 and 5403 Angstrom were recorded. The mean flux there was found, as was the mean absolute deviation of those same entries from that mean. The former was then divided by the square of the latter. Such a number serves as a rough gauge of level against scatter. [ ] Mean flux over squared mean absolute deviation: 23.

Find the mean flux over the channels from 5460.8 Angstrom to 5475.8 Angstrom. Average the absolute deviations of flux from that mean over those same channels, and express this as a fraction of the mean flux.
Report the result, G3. 0.10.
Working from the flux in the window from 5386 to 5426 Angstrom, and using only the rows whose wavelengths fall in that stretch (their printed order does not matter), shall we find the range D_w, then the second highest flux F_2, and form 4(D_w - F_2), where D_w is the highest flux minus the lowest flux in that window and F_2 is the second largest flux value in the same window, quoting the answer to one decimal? -16.2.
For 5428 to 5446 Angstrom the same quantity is -20.6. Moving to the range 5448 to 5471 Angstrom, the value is -18.8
